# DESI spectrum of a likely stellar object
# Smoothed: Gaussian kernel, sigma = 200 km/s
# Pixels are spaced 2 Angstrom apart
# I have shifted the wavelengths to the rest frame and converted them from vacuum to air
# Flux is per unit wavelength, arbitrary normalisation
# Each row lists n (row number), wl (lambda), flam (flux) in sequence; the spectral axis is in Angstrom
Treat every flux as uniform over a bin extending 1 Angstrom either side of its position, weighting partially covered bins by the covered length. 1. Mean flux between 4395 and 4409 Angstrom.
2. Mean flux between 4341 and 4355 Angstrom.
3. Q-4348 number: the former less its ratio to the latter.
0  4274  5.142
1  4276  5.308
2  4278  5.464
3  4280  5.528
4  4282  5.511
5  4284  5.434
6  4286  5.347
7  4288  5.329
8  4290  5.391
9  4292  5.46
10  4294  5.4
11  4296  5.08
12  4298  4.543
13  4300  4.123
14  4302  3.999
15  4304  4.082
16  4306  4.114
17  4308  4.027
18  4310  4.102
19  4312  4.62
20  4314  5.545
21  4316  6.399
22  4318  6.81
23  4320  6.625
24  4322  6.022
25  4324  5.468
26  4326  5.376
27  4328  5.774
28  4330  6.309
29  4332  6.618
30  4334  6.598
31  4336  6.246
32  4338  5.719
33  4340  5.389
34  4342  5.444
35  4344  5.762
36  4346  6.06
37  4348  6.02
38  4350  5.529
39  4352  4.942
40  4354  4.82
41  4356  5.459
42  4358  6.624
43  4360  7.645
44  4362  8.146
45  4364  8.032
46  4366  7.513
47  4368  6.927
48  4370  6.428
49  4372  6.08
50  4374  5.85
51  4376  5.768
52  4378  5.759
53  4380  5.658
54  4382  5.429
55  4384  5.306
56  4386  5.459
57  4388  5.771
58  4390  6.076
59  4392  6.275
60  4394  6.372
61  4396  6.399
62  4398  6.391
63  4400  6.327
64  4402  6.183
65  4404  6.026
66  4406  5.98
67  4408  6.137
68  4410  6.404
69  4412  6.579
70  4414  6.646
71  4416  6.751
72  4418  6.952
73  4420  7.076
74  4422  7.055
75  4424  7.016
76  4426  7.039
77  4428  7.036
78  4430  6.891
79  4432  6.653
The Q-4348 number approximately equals 5.1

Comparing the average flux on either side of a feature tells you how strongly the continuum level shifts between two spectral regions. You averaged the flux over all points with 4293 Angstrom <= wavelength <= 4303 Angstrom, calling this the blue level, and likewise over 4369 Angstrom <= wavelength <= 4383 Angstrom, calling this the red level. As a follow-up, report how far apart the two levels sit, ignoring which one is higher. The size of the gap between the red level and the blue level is 1.2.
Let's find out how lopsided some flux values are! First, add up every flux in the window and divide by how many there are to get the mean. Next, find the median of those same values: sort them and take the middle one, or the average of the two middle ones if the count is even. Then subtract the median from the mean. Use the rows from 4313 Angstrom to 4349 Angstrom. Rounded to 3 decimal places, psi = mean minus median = -0.011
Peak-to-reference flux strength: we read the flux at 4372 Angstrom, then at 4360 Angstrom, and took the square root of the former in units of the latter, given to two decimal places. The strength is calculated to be 0.89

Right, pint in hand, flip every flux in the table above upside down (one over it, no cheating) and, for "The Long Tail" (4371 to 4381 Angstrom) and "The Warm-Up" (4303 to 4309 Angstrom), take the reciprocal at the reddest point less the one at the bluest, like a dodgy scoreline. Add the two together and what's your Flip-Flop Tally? 0.02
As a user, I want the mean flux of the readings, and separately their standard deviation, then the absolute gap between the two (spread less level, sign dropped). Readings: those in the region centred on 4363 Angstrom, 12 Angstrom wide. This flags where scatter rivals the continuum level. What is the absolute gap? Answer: 6.9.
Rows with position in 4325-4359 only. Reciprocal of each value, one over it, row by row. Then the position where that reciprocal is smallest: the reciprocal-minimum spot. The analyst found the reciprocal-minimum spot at 4358 Angstrom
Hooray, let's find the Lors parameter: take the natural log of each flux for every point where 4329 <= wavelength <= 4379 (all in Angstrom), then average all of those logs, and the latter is 1.82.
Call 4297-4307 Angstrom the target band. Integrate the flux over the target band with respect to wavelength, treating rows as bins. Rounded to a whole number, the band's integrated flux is 42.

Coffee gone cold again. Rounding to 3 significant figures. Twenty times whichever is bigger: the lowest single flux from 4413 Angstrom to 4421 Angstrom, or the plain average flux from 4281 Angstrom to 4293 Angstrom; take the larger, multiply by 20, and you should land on 133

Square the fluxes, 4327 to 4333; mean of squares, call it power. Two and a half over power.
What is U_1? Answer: 0.064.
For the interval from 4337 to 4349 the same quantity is 0.076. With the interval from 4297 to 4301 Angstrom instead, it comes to 0.133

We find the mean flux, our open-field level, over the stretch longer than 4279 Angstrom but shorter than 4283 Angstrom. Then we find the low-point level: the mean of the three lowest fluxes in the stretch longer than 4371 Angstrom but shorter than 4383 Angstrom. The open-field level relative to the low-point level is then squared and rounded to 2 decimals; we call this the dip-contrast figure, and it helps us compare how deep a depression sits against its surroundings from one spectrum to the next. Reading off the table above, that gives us 0.97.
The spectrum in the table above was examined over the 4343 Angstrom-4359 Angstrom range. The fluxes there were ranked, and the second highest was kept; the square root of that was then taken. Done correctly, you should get 2.46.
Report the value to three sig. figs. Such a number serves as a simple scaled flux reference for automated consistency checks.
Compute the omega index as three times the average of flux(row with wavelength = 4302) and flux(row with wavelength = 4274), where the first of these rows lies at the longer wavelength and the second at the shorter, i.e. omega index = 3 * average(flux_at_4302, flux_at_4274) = 13.7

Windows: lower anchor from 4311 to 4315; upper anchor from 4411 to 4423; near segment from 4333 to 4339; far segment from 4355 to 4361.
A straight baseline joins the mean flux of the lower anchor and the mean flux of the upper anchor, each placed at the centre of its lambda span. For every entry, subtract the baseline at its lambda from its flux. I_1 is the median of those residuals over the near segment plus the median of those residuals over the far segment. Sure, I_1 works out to 1.55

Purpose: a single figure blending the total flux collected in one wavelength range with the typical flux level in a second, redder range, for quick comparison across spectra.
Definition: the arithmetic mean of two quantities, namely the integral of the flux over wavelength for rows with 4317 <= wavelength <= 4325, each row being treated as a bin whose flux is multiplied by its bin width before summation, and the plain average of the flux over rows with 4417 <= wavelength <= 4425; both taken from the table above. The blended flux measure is 28.4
